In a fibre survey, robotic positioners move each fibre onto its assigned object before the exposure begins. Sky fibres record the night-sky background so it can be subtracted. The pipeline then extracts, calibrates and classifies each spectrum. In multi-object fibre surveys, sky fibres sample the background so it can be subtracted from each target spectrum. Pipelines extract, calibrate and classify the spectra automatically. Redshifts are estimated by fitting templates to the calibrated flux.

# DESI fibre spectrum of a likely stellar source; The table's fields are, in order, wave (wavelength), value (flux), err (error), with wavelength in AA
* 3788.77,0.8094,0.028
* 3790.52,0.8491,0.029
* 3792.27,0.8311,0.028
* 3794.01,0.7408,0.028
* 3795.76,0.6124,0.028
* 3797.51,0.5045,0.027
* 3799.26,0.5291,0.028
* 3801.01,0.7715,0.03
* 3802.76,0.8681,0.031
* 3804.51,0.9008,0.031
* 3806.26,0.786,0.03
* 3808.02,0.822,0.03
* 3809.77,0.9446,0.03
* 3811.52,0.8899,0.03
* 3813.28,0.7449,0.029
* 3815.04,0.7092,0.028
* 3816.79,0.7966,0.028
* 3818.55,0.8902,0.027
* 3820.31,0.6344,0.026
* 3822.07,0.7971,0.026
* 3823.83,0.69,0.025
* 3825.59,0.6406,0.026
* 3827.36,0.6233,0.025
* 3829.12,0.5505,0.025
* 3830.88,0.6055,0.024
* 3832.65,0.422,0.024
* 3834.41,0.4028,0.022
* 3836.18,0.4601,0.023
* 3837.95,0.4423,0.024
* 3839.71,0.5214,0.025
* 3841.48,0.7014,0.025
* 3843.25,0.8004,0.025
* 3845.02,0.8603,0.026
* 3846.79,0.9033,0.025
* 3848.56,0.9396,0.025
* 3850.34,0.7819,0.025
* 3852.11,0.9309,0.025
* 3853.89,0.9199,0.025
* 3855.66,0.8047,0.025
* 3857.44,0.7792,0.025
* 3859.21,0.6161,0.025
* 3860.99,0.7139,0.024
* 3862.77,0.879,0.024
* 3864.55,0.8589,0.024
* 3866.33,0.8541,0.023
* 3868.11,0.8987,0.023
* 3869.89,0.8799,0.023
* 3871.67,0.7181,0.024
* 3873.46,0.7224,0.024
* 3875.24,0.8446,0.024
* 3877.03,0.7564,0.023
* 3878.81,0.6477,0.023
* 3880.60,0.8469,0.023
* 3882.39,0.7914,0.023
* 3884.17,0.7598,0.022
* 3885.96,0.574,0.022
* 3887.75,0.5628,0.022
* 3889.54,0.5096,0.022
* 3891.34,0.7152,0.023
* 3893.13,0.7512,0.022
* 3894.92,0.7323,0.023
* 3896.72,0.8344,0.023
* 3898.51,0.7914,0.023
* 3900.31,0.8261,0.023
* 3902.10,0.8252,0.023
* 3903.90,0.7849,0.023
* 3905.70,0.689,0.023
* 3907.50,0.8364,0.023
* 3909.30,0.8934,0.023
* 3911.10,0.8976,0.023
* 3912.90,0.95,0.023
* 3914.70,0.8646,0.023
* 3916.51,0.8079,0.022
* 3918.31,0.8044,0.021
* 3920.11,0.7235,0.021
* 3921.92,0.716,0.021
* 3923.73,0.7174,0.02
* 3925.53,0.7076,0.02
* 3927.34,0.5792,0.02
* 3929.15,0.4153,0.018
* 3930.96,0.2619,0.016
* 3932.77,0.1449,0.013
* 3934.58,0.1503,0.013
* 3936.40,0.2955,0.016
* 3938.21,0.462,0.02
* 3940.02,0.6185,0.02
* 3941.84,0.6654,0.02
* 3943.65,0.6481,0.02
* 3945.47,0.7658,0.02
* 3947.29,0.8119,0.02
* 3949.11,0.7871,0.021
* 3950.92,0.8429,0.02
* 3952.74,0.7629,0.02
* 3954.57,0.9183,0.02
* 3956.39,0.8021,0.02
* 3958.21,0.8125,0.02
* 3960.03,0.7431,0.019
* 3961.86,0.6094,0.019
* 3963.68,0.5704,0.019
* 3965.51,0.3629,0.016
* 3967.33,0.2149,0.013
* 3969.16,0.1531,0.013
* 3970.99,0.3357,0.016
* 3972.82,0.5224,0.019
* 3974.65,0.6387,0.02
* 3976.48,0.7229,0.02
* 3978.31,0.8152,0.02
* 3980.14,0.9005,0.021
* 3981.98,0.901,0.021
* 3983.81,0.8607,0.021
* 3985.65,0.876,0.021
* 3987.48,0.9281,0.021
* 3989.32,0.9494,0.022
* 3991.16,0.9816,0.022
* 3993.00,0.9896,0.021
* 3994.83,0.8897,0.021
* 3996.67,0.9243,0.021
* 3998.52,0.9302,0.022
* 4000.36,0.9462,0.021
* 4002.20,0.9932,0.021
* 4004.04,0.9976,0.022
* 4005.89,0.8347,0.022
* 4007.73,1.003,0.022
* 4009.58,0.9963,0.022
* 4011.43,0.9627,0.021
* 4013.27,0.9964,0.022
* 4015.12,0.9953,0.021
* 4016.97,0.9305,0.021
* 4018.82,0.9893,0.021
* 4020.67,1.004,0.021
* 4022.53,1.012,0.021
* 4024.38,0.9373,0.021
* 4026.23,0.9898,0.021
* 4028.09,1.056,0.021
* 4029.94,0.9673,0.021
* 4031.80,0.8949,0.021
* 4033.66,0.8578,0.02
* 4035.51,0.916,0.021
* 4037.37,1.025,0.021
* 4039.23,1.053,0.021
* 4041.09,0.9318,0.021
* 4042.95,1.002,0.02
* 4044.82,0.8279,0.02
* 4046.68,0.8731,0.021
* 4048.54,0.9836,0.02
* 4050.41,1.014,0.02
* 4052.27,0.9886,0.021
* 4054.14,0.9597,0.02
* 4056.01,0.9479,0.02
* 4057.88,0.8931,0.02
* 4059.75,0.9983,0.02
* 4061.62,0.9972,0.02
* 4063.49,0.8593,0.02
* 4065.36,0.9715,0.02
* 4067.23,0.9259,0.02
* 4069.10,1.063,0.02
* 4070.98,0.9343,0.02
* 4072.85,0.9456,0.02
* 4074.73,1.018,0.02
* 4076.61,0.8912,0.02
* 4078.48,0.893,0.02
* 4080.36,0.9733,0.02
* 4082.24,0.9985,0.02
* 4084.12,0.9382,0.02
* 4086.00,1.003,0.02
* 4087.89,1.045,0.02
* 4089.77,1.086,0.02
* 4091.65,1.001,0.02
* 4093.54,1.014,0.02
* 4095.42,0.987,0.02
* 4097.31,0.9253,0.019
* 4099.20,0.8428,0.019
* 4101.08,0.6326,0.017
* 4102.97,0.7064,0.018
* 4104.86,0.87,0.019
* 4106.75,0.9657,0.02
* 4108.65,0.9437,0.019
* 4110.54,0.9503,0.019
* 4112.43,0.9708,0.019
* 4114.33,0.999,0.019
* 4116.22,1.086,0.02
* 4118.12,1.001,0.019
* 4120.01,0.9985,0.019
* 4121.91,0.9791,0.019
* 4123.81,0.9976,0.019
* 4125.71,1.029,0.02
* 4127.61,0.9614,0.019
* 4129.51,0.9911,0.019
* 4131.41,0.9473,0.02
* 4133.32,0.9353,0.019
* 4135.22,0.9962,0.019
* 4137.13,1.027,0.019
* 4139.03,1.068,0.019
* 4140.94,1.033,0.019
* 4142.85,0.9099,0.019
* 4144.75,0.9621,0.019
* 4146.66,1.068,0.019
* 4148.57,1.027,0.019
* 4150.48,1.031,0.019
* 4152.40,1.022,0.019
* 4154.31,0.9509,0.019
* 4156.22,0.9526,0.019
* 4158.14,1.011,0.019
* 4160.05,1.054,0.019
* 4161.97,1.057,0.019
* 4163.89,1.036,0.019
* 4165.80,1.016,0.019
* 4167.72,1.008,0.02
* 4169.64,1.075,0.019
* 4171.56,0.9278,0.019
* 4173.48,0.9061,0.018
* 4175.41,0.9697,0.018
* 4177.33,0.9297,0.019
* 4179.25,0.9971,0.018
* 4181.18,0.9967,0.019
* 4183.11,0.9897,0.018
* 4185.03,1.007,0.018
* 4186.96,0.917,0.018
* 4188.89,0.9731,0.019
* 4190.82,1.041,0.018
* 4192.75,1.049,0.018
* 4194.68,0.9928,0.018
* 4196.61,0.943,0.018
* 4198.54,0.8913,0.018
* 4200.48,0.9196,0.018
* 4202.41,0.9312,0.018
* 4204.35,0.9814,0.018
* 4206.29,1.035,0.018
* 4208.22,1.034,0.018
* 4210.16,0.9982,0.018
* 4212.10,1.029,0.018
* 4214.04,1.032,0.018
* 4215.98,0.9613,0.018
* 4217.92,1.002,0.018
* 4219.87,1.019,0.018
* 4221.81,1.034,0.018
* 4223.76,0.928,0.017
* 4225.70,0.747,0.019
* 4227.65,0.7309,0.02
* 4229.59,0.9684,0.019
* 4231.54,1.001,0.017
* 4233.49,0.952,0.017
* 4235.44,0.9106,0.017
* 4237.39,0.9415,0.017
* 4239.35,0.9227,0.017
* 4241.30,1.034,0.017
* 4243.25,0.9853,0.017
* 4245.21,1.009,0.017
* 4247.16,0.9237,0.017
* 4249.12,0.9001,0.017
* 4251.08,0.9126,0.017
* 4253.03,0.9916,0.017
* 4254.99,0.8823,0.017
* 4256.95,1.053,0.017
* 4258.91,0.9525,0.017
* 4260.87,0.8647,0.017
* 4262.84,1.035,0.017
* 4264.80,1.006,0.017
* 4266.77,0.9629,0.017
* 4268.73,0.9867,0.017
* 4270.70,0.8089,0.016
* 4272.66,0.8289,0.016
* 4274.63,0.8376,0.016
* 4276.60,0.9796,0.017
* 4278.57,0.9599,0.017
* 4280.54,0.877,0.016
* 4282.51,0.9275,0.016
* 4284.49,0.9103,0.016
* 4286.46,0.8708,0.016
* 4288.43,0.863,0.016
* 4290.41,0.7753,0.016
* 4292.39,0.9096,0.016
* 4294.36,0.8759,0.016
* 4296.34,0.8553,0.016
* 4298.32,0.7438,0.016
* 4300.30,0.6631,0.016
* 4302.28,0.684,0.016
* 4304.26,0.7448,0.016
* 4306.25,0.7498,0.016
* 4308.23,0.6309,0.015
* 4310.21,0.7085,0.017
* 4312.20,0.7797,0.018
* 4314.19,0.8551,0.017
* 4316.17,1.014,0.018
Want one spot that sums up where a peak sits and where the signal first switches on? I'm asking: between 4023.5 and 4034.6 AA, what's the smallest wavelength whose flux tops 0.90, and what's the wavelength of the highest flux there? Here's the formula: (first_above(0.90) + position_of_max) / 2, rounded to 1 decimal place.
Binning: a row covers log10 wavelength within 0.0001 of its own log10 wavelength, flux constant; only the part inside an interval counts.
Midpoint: 4026.2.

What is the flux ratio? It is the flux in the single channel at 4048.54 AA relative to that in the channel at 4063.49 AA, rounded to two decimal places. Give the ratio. 1.14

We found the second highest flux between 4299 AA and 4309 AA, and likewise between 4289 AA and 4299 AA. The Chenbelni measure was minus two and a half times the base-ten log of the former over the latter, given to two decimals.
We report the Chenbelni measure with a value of 0.18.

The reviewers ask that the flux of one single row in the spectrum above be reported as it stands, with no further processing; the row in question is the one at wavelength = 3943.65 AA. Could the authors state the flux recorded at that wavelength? 0.6481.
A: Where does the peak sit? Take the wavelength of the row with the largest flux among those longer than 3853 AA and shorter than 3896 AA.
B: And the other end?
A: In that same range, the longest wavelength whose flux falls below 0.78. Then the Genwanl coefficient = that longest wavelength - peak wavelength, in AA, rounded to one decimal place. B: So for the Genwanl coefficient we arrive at 41.0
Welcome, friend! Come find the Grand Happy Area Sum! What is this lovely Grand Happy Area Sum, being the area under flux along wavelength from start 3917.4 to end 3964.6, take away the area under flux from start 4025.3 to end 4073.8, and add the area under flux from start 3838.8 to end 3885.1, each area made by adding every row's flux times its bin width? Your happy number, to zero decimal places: 20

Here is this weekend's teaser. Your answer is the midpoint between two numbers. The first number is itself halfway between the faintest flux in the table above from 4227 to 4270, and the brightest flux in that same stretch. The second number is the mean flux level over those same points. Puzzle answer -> 0.92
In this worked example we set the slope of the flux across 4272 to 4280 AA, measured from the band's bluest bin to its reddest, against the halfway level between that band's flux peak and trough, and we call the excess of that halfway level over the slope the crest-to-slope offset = 0.88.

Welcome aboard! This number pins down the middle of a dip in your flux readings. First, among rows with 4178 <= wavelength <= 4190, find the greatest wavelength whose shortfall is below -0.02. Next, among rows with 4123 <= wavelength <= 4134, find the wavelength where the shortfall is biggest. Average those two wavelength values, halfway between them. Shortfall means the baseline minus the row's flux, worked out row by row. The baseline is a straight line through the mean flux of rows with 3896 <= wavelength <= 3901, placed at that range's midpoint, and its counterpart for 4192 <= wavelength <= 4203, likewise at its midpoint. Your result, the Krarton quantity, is 4161.1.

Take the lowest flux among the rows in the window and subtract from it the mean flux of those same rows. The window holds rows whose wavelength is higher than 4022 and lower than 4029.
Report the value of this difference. -0.061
